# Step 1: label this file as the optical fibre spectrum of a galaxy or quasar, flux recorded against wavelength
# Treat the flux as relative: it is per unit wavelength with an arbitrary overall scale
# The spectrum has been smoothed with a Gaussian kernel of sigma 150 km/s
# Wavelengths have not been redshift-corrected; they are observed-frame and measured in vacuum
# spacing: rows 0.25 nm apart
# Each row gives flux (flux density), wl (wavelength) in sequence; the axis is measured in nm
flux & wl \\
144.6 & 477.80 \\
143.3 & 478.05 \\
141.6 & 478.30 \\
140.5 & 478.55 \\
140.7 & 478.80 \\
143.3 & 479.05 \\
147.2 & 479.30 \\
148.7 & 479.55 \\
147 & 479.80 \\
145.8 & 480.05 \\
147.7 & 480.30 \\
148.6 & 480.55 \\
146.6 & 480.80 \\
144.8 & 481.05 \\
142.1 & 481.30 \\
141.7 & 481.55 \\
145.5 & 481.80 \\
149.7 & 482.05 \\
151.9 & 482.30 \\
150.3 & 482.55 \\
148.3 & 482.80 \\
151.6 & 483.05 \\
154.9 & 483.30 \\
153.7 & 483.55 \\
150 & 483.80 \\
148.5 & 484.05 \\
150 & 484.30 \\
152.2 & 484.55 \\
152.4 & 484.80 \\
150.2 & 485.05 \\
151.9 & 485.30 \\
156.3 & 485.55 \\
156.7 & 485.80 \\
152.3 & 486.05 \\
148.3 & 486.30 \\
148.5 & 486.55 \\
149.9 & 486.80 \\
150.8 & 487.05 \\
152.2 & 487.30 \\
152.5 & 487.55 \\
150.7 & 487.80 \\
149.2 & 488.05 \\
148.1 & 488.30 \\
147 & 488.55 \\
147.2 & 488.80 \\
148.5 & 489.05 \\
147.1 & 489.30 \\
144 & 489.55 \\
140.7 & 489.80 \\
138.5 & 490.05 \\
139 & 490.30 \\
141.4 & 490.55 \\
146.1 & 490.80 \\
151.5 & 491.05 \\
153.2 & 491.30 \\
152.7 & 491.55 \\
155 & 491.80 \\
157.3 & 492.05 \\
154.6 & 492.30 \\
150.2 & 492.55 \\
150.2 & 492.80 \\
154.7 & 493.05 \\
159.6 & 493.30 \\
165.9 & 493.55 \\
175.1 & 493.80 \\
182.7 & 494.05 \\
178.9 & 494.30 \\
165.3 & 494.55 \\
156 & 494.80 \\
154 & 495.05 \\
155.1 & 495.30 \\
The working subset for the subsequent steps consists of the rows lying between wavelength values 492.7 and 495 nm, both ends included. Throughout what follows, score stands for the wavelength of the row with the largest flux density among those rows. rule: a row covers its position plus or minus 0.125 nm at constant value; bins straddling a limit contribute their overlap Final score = 494.05 nm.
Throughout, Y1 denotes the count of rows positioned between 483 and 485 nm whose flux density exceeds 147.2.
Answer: 8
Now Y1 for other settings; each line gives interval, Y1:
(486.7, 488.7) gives 7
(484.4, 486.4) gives 8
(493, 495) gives 8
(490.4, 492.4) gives 6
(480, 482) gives 2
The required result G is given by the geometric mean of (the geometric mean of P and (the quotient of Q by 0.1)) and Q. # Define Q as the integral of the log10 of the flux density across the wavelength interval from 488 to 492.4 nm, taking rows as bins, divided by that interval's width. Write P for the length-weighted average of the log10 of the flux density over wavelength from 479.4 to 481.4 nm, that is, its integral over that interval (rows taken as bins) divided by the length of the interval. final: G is 3.86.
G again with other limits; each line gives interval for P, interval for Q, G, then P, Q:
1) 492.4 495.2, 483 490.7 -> 3.88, 2.21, 2.173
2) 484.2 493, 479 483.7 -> 3.86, 2.17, 2.170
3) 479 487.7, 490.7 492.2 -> 3.88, 2.17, 2.184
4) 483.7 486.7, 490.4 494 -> 3.89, 2.18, 2.190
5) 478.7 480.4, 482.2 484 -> 3.87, 2.16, 2.180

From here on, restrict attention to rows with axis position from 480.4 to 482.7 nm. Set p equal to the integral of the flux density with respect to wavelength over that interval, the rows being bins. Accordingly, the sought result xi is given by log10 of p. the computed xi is 2.53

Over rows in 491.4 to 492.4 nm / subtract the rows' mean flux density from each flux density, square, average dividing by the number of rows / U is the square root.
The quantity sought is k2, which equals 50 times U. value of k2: 82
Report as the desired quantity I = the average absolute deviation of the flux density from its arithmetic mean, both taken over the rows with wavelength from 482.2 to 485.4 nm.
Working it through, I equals 1.54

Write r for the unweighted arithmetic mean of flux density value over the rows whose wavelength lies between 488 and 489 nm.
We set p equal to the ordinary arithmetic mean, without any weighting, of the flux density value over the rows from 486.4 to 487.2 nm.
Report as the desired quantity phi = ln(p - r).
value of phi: 0.6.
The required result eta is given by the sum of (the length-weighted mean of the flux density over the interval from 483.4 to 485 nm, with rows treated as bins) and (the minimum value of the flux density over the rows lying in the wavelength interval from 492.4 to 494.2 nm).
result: 301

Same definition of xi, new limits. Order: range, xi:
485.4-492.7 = 3.04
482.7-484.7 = 2.48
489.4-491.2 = 2.41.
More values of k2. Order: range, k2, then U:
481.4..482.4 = 196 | 3.9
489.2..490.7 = 149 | 3.0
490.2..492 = 291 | 5.8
